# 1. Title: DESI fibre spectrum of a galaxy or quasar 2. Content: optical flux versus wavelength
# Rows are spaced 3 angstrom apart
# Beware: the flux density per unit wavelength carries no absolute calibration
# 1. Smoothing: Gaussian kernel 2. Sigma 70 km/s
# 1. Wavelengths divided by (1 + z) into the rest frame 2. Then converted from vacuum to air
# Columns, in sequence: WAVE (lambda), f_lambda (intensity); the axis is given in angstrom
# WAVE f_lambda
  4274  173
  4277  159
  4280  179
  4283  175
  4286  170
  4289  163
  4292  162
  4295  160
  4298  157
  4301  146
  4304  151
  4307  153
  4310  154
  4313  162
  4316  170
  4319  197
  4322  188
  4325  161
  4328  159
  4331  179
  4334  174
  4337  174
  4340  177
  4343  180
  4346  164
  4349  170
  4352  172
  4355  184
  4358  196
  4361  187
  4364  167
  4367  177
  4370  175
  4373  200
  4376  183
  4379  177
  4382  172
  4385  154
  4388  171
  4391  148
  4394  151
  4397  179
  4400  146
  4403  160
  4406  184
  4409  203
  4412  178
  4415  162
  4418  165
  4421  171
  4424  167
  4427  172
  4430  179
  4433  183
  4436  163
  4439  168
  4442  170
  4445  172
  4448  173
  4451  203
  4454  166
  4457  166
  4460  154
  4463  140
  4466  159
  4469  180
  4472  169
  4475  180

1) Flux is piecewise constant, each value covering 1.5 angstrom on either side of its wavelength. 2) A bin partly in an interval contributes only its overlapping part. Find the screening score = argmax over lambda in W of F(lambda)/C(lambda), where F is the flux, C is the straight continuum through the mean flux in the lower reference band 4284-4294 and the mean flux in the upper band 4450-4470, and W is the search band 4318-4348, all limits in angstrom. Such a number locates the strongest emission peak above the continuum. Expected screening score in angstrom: 4319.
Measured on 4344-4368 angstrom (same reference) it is 4358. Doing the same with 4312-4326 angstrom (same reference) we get 4319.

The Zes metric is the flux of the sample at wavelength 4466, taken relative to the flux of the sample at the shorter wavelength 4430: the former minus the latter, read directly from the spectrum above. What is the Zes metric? -20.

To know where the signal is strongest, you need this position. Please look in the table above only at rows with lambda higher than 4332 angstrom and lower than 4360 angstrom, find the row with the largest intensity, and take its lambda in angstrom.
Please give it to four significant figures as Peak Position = 4358 angstrom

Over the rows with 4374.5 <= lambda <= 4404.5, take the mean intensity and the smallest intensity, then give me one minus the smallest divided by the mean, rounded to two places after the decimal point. 0.11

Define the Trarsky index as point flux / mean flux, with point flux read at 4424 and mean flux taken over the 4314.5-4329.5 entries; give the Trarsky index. 0.95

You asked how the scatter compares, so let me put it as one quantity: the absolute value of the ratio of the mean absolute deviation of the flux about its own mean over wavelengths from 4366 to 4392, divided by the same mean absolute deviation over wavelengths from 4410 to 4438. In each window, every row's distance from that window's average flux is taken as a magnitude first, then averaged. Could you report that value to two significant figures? 1.7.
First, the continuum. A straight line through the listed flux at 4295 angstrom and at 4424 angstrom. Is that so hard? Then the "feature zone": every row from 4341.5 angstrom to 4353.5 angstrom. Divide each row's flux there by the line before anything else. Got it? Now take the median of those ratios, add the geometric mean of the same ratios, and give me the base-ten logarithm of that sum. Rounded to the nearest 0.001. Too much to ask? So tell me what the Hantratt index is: 0.323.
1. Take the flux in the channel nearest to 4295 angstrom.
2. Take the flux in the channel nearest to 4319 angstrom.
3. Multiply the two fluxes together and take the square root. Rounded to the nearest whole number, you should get 178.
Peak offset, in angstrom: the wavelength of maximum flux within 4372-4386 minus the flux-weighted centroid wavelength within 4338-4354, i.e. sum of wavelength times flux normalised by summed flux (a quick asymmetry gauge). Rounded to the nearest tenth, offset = 27.1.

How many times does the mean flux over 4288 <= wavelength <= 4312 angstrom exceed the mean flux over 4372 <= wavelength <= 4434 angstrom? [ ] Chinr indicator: 0.91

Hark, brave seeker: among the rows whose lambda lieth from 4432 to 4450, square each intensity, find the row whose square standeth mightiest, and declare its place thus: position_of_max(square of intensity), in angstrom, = 4433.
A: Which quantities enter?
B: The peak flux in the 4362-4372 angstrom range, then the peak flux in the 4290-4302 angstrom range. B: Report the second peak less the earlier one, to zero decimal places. -15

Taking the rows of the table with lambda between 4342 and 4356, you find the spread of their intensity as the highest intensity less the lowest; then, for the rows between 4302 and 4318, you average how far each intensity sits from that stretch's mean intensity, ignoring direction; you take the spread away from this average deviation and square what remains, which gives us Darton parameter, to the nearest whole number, 185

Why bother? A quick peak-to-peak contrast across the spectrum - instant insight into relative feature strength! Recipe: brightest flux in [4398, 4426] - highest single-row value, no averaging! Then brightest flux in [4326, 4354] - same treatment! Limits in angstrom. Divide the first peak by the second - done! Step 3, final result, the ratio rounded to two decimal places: 1.13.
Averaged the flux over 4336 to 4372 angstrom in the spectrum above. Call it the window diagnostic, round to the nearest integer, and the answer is 177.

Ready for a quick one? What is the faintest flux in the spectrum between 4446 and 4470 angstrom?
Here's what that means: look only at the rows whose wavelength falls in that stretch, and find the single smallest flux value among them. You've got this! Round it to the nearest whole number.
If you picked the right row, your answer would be 140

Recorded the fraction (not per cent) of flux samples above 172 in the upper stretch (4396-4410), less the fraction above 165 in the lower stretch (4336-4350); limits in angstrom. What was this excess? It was -0.2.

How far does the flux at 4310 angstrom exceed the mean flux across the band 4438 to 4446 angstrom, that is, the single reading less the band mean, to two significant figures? -16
